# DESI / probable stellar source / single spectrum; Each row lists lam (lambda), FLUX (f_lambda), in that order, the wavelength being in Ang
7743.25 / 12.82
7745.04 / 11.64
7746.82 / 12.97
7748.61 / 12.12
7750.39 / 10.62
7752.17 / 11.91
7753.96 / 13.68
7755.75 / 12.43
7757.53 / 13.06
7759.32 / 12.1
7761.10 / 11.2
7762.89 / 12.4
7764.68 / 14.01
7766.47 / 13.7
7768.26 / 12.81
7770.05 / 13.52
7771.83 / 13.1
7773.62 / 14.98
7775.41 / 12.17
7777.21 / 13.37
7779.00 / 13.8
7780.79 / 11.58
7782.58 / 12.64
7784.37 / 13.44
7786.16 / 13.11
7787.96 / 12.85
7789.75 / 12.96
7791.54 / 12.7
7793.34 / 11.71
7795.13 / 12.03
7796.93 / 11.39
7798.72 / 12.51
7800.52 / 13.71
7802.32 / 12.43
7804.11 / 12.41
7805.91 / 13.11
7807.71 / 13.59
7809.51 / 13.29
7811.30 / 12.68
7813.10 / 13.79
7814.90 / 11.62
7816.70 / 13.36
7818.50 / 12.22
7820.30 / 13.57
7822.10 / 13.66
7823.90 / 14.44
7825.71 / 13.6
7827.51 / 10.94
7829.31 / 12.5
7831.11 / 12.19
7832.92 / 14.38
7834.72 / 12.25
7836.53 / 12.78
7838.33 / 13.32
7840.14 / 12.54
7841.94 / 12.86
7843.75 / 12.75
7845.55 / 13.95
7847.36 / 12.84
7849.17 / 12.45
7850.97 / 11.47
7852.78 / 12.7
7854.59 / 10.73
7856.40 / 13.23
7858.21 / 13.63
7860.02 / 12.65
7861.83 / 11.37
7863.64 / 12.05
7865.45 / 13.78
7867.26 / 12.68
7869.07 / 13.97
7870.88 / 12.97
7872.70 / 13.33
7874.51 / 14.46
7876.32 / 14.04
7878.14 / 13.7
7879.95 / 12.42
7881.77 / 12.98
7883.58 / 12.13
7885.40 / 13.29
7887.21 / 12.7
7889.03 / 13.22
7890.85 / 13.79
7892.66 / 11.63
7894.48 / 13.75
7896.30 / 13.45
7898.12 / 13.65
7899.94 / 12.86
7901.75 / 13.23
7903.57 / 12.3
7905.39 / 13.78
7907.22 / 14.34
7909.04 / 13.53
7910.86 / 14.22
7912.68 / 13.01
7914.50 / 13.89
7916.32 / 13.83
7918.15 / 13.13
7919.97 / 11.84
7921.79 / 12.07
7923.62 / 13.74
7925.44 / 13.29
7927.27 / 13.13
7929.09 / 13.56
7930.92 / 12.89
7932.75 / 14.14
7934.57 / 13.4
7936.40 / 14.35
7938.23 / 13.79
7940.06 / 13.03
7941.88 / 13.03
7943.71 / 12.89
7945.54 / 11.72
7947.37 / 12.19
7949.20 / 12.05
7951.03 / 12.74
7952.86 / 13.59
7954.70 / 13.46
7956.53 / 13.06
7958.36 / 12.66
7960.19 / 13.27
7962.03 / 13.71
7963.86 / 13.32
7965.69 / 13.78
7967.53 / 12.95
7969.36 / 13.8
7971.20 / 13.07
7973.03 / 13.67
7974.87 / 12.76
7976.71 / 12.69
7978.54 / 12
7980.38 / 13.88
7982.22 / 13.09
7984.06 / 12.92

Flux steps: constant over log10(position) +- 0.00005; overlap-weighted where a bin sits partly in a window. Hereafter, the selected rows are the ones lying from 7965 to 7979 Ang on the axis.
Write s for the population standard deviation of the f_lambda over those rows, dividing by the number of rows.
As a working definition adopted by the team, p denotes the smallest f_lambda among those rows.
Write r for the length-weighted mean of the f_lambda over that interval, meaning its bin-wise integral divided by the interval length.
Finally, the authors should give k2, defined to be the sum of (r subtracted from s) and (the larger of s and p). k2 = -0.52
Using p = 12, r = 13.1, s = 0.59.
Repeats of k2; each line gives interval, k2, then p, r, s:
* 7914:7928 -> -0.52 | 11.84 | 13.1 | 0.73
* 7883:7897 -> -0.65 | 11.63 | 13.0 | 0.73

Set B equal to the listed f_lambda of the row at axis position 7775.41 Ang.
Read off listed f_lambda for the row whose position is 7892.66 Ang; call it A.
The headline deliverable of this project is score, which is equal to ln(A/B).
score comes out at -0.05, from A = 11.63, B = 12.17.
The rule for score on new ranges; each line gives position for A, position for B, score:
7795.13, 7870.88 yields -0.08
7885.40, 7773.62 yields -0.12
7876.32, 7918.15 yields 0.07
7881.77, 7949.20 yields 0.07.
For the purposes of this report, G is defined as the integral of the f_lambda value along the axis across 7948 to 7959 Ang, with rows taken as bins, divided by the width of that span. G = 12.9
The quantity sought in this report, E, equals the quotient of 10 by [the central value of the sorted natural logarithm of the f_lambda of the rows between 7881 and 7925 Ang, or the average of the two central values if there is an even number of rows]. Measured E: 3.87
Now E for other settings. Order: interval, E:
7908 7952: 3.88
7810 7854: 3.93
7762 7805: 3.92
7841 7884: 3.92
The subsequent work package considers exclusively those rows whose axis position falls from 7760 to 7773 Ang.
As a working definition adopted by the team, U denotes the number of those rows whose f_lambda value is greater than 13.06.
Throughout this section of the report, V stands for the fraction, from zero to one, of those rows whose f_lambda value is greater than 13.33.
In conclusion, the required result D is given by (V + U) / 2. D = 2.2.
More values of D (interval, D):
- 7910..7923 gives 2.2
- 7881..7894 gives 1.6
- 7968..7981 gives 2.2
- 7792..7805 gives 0.6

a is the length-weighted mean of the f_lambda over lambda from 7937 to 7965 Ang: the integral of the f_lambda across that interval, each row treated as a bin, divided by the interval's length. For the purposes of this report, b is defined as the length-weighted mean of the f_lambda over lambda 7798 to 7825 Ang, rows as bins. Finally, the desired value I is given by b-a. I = 0.1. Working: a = 12.99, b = 13.1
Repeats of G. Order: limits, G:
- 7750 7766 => 12.5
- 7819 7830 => 13.1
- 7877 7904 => 13.0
